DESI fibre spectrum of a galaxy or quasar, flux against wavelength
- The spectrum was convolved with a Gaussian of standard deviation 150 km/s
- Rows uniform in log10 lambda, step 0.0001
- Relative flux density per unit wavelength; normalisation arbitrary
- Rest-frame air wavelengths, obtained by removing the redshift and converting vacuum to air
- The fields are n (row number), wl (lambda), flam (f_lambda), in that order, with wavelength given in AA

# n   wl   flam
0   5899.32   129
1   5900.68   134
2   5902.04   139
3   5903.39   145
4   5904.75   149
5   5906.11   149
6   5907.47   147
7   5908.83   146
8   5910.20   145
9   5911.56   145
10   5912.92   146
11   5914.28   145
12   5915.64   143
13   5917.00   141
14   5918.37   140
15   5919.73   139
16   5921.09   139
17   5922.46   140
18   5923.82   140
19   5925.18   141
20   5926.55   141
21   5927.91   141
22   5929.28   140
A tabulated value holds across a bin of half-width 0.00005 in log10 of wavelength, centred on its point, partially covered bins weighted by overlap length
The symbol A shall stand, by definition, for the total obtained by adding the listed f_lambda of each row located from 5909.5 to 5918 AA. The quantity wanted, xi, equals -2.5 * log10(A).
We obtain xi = -7.3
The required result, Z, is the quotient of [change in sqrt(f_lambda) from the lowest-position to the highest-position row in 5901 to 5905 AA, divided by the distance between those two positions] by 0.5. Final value 0.31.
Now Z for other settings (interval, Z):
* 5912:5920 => -0.09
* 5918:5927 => 0.01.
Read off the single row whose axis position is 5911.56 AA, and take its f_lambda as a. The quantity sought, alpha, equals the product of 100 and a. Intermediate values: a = 145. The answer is 14500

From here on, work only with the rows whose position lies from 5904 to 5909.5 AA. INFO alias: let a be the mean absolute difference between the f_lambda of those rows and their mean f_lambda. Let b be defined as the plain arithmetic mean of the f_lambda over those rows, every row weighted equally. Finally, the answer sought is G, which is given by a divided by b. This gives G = 0.0085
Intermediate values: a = 1.25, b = 148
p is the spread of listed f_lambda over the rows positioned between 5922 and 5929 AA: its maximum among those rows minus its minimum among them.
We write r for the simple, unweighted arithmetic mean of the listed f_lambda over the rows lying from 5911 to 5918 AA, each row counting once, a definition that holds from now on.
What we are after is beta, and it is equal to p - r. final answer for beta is -143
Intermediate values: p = 1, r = 144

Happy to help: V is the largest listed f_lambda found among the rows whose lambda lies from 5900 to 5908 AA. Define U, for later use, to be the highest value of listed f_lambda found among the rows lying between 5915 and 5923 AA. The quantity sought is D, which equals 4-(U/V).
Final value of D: 3.04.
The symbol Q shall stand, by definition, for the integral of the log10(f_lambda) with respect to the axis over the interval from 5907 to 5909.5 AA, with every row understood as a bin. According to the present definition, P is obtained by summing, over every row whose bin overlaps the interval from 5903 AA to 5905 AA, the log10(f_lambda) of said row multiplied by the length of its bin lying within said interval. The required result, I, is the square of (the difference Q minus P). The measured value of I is 1.17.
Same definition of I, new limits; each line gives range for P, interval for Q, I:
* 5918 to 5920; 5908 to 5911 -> 4.74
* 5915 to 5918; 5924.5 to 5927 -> 1.16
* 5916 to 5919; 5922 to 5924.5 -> 1.12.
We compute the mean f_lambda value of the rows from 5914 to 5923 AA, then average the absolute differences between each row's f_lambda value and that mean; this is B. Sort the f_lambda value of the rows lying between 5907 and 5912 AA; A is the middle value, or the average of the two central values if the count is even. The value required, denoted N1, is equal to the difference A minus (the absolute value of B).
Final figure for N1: 143.8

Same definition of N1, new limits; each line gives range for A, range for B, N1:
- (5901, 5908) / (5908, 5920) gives 144.7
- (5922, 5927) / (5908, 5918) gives 139.1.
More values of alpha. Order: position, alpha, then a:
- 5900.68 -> 13400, 134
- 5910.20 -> 14500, 145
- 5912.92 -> 14600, 146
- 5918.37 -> 14000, 140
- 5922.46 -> 14000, 140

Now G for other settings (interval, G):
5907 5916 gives 0.0062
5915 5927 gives 0.0067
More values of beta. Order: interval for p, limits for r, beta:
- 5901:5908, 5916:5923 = -130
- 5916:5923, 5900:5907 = -141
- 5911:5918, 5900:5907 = -138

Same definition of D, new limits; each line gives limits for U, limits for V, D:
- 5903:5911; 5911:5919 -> 2.98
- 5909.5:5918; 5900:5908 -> 3.02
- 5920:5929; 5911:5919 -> 3.03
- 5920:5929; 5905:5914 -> 3.05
